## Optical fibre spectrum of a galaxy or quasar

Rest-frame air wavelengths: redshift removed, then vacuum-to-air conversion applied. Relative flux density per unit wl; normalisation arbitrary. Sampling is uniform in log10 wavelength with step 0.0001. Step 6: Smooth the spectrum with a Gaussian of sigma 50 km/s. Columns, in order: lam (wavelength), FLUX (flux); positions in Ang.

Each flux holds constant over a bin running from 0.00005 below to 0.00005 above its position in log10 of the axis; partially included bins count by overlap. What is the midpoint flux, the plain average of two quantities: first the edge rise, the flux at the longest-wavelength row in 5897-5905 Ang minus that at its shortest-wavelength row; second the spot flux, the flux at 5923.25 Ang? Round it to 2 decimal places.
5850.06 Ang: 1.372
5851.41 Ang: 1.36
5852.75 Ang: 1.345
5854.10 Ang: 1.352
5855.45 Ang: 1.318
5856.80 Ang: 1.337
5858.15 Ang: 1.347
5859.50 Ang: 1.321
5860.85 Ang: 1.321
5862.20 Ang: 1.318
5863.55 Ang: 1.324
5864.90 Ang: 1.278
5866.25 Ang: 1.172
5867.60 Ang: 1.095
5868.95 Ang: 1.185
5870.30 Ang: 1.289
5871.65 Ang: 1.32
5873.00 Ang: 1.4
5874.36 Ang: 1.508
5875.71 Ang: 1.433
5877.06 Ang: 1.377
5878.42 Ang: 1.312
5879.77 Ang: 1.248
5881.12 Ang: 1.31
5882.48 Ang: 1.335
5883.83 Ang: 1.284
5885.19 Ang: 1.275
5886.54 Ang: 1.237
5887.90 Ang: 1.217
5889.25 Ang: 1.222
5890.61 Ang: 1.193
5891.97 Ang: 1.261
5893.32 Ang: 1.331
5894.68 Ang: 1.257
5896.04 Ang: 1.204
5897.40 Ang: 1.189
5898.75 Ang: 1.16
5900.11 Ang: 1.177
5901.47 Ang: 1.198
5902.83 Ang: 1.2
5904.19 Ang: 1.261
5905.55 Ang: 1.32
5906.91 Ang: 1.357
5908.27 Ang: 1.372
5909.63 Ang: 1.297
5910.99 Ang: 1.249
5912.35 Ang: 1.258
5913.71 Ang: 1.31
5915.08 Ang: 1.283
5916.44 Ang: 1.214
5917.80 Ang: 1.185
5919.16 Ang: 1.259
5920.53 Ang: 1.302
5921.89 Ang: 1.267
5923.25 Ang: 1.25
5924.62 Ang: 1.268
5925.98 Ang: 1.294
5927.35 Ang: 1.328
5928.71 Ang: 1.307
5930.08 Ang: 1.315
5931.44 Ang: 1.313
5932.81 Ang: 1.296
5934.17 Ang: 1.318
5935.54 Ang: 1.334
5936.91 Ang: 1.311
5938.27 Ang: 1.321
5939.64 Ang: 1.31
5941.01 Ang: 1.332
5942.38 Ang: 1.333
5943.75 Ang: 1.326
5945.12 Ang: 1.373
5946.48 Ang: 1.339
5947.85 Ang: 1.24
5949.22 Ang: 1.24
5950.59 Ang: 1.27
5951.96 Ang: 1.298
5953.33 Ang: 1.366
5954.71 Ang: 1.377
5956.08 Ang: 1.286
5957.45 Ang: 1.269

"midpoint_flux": 0.66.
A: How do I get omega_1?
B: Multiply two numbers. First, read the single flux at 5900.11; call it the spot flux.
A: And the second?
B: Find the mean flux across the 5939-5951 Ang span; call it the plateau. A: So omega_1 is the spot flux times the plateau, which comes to 1.54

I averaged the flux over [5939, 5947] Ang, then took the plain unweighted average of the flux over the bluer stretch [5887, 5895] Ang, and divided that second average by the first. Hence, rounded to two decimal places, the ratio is 0.93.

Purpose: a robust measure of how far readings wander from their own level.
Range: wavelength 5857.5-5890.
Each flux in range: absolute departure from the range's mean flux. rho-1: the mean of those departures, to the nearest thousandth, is 0.064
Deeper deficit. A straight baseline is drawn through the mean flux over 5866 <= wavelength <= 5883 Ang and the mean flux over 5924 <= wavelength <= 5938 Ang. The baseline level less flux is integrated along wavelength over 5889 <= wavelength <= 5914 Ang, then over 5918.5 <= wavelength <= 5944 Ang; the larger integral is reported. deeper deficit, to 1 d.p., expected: 1.4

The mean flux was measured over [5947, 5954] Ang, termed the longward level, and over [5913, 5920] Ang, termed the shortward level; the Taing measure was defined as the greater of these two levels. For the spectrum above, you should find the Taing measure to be 1.28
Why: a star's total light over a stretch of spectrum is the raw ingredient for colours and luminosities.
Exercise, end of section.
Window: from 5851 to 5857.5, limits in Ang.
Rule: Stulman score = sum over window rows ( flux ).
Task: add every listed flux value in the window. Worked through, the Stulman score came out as 6.7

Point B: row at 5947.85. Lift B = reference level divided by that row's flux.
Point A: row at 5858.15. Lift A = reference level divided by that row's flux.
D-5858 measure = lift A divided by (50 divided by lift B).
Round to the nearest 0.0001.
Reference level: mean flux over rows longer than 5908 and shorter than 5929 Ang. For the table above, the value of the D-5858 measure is 0.0195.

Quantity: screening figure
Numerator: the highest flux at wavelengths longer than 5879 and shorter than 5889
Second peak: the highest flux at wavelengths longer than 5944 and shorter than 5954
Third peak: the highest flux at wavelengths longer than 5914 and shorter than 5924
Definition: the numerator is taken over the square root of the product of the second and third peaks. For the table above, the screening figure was 1.00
